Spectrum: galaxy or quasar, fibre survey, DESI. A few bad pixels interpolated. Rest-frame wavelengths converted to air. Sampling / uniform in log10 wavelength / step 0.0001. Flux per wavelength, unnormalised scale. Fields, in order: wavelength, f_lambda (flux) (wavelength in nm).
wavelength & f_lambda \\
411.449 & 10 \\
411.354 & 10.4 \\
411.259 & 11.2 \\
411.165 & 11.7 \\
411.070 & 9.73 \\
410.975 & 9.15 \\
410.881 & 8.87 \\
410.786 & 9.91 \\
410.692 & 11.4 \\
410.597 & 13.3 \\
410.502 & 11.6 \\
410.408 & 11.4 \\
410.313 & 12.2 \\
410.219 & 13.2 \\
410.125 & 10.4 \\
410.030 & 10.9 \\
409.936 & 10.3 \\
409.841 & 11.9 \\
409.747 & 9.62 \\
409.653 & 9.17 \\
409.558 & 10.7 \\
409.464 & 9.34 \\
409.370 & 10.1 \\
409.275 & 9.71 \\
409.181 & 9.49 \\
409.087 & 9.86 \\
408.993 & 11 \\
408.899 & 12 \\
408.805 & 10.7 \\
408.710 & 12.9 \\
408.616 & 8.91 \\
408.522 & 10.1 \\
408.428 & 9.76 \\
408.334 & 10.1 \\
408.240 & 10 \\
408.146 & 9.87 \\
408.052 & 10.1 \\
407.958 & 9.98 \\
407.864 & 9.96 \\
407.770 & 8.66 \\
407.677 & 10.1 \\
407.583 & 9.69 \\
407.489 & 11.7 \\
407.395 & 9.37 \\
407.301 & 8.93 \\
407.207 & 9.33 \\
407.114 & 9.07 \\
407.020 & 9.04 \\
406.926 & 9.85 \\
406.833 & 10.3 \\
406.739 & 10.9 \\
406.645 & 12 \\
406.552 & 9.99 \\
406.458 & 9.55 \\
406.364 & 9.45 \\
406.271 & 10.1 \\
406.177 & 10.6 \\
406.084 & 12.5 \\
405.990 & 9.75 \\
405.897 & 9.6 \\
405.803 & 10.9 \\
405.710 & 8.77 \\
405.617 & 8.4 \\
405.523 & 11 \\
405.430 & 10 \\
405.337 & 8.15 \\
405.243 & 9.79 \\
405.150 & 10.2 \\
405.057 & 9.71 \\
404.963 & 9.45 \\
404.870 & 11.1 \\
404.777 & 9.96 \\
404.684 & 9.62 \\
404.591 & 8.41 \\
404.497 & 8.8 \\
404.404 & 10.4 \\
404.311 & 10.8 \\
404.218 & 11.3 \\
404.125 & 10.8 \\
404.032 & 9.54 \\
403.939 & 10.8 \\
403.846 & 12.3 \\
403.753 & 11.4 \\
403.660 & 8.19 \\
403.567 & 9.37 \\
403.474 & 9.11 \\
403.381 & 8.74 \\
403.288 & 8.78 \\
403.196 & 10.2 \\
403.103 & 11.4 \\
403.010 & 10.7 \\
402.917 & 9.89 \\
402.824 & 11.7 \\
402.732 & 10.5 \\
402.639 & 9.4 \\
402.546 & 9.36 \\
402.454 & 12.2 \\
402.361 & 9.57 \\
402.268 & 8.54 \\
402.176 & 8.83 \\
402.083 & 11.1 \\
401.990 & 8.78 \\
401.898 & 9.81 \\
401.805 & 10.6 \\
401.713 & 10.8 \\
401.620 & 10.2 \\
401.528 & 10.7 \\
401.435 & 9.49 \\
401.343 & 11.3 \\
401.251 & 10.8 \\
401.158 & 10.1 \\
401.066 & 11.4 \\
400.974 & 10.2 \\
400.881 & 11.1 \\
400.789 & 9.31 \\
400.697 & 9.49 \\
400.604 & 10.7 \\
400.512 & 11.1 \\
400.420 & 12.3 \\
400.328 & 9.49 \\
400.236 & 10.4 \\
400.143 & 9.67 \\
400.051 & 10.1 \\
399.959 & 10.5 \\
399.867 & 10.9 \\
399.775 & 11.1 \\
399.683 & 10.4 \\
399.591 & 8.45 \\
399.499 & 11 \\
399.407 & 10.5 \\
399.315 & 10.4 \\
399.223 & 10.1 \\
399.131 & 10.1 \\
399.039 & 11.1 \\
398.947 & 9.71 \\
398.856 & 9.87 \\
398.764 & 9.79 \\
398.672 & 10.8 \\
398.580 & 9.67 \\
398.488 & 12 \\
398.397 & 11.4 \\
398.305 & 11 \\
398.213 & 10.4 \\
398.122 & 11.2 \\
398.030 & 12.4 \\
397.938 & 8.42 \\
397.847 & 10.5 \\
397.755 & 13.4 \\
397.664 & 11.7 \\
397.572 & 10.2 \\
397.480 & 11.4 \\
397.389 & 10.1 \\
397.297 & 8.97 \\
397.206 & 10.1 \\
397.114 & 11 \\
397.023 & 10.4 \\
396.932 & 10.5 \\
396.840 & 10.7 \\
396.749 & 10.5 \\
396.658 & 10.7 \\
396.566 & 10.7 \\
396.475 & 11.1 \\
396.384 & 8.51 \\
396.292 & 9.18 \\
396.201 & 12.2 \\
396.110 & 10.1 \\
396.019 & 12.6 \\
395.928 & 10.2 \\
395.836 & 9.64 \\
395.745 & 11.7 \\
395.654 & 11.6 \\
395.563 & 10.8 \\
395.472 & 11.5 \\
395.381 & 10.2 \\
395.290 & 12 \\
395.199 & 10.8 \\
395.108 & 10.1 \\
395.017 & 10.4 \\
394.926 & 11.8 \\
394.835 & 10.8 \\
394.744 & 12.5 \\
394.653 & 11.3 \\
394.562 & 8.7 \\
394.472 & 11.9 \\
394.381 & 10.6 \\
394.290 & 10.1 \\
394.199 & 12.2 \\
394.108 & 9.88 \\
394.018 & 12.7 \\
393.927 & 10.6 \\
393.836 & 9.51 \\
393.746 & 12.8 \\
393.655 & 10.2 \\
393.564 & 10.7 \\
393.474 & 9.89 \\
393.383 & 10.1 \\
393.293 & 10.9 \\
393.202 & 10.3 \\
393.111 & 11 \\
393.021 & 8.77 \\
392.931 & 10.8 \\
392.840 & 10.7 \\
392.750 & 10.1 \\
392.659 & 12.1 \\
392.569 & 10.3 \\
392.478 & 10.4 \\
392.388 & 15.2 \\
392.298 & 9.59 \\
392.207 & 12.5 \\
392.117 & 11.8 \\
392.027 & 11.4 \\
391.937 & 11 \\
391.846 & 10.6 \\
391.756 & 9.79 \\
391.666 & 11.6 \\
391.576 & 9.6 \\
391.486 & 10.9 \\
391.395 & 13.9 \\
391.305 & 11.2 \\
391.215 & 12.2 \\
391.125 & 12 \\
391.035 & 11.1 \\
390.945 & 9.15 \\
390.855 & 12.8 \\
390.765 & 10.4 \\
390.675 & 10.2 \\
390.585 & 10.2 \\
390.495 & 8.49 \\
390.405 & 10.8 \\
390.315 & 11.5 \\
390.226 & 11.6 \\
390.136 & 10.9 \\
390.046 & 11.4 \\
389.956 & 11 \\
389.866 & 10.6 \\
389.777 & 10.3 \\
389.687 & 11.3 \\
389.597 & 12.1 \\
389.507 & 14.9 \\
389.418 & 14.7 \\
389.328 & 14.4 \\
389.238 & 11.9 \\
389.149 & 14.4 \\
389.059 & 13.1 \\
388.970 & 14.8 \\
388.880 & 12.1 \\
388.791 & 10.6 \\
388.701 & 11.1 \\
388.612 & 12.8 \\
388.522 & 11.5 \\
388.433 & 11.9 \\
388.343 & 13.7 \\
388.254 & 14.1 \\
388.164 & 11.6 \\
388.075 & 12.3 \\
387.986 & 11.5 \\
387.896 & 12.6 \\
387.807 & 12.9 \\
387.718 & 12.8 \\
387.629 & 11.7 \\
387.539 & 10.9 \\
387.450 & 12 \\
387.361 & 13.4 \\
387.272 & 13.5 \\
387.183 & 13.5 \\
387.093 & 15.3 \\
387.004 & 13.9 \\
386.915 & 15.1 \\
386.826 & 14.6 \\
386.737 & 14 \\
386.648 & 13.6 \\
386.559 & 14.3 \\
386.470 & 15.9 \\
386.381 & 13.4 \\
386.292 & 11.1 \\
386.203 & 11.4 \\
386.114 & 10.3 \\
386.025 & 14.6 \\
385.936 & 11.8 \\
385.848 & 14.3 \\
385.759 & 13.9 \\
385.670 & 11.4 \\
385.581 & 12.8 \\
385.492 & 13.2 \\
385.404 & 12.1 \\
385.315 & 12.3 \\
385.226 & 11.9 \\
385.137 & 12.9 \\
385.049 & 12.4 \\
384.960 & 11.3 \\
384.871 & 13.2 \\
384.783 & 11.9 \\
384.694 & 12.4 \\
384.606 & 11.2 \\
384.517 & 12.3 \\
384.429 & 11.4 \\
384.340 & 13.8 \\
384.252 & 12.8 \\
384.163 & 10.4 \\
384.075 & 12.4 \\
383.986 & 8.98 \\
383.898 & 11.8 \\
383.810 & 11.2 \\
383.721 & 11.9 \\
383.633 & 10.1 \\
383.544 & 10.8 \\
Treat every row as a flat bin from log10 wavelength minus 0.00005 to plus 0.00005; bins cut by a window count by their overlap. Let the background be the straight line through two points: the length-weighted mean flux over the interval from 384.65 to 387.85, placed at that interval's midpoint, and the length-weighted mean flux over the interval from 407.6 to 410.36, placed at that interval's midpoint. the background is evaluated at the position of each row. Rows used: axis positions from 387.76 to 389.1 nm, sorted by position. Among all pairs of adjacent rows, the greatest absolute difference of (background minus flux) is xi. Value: 2.71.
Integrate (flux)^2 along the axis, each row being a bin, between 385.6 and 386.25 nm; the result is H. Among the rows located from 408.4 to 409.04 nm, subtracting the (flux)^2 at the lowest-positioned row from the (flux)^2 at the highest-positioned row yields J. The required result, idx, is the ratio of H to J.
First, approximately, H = 104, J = 26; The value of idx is 4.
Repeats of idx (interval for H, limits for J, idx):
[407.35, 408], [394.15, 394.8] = 9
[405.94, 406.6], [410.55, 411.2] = -2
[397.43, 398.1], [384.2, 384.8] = -4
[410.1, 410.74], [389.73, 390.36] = 4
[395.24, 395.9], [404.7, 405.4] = -2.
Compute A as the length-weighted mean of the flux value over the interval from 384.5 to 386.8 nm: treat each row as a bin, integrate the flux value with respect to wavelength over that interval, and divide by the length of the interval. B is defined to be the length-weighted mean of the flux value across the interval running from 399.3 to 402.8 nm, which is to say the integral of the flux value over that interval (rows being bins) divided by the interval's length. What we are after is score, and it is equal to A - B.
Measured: 2.4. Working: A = 12.7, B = 10.3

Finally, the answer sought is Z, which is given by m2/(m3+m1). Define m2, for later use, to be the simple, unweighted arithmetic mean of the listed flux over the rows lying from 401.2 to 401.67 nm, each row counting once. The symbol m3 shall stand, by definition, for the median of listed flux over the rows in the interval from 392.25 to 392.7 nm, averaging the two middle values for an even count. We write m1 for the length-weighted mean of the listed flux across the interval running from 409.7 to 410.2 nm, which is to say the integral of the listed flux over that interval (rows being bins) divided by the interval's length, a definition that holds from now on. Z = 0.496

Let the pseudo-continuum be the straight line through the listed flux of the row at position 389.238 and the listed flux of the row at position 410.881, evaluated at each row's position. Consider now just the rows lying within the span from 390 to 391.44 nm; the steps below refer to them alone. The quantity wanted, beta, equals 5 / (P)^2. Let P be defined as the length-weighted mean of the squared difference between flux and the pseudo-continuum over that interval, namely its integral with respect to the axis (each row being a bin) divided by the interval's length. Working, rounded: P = 2.0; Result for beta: 1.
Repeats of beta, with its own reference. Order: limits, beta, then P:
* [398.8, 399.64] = 11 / 0.7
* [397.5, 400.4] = 5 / 1.0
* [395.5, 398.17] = 3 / 1.3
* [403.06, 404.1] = 2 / 1.6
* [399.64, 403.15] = 7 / 0.8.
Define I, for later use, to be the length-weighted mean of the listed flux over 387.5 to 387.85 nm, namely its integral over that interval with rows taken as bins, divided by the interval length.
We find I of 12.1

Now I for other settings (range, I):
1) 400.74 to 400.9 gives 10.1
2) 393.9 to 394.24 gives 11.4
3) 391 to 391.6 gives 11.6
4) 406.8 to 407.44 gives 9.4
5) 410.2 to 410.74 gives 12.1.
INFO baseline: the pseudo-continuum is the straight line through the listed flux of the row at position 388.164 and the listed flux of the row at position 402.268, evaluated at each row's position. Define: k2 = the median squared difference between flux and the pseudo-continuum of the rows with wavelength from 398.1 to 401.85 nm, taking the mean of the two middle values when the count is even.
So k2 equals 2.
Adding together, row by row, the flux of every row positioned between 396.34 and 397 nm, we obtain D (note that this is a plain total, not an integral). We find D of 72.7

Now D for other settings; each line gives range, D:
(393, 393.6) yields 71.7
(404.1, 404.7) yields 70.1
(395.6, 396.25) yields 78.0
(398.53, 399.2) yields 71.0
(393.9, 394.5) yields 78.0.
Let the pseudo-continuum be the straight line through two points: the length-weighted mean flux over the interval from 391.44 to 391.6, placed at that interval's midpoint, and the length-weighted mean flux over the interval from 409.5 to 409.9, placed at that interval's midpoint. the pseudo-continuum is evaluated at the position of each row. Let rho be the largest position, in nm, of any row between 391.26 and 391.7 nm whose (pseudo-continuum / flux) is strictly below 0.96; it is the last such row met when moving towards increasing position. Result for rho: 391.666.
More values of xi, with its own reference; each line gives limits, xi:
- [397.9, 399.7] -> 3.99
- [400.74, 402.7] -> 2.83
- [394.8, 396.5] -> 3.01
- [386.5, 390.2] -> 2.79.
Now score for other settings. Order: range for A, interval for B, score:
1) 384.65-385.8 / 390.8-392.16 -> 1.2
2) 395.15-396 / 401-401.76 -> 0.4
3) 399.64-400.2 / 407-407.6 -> 0.8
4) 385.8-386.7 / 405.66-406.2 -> 2.7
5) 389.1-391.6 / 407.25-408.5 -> 1.7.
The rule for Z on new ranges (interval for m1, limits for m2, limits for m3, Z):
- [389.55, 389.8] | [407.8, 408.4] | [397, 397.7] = 0.463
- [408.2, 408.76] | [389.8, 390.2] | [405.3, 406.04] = 0.550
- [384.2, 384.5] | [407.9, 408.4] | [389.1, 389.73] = 0.371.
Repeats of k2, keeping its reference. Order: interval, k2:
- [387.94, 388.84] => 0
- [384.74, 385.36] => 0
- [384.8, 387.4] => 3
